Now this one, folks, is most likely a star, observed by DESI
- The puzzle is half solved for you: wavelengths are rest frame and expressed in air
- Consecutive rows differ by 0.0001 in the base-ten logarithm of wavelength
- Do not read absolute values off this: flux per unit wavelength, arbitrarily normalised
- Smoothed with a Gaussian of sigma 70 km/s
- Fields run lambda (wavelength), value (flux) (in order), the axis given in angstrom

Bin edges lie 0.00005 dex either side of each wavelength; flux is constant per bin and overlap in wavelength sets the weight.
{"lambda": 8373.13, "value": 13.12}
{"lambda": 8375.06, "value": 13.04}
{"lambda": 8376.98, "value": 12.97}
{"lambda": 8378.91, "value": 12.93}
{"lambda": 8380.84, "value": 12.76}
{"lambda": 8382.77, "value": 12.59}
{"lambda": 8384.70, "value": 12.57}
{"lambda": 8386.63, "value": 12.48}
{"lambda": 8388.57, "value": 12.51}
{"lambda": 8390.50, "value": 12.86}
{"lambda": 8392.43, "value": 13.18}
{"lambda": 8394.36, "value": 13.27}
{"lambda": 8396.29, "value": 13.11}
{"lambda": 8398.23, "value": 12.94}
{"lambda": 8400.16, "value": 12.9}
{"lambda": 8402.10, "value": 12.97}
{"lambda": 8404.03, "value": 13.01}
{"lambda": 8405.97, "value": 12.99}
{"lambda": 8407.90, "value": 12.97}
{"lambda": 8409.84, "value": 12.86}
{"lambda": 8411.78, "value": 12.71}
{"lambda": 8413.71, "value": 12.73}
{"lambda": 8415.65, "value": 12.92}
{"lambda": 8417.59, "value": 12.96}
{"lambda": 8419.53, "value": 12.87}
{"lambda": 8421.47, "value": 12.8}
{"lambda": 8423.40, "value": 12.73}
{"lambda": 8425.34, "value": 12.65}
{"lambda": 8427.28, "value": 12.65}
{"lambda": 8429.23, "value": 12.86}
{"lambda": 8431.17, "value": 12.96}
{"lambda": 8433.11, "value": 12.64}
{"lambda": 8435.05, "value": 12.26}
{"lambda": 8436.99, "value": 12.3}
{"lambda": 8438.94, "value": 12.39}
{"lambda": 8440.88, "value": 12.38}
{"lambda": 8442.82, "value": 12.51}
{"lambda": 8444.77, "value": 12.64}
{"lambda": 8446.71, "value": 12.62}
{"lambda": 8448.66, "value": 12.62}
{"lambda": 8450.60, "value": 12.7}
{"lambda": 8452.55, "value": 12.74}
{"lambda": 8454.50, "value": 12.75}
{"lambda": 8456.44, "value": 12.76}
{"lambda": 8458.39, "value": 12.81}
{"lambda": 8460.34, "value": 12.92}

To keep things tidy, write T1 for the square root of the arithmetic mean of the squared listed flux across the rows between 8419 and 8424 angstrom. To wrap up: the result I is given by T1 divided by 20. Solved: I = 0.640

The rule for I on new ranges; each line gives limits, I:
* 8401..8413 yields 0.646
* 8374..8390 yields 0.637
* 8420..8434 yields 0.638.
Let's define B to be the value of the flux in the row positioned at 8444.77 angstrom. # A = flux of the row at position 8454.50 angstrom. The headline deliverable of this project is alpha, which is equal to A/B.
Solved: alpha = 1.01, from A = 12.75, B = 12.64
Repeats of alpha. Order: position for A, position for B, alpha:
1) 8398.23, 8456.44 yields 1.01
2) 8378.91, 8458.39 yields 1.01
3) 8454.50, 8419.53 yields 0.99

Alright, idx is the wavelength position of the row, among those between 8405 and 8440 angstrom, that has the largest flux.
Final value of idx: 8405.97 angstrom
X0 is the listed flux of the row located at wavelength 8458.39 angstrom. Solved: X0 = 12.81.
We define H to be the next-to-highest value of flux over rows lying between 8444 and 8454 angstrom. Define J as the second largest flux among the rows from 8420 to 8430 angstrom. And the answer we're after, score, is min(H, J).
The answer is 12.7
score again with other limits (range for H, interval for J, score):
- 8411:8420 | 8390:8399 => 12.9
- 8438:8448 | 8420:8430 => 12.6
